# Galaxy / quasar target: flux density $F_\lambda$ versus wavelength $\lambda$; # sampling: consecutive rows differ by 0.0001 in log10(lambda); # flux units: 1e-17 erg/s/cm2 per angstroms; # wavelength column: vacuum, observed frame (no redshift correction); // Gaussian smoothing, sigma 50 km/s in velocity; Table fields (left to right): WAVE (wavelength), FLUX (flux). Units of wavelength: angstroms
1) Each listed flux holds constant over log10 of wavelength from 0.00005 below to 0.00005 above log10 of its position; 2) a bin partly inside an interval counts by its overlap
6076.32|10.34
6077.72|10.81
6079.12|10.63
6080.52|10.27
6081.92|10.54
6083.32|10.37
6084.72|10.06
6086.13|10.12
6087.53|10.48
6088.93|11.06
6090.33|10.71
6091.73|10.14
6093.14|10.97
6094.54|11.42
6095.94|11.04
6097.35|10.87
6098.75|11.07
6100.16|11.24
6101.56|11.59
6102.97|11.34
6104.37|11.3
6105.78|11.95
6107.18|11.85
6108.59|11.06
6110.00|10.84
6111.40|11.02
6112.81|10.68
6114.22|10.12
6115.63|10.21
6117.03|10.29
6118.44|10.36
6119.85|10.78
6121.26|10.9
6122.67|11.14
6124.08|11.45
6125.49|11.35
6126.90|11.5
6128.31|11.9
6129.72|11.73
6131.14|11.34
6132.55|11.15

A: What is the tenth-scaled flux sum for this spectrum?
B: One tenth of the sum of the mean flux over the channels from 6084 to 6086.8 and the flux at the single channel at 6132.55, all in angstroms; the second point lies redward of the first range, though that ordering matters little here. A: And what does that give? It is 2.12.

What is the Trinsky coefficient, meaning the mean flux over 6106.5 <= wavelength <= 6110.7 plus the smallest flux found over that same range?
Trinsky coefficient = 22.1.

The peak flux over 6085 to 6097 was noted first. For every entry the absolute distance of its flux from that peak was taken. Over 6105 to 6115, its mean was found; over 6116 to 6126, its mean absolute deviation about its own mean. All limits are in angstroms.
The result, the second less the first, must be -0.27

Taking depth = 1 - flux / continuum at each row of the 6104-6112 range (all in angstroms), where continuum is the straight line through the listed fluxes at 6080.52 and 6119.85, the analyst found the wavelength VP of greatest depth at 6110.00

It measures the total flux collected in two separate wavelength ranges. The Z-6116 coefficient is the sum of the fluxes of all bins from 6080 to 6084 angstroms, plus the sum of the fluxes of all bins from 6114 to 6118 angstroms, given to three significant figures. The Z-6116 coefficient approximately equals 61.8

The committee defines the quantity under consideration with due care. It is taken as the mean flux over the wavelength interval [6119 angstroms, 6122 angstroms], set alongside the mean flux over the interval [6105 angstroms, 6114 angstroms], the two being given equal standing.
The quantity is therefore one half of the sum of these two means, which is 11.0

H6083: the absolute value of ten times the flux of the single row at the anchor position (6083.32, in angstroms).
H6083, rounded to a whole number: 104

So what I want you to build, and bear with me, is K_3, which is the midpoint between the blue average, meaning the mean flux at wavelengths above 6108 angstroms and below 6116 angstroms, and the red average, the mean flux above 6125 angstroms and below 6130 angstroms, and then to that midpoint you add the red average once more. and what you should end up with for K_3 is 22.8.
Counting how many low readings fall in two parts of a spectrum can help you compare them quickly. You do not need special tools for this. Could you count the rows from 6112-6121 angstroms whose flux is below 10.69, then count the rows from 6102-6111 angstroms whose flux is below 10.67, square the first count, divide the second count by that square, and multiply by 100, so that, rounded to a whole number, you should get 0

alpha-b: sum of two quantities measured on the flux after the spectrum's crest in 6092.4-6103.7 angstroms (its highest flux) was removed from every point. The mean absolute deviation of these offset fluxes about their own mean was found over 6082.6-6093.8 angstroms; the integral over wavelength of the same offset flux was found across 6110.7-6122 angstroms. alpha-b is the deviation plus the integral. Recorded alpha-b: -11.5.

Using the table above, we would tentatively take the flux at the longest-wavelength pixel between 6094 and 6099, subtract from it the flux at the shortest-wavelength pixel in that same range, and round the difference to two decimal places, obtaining -0.35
